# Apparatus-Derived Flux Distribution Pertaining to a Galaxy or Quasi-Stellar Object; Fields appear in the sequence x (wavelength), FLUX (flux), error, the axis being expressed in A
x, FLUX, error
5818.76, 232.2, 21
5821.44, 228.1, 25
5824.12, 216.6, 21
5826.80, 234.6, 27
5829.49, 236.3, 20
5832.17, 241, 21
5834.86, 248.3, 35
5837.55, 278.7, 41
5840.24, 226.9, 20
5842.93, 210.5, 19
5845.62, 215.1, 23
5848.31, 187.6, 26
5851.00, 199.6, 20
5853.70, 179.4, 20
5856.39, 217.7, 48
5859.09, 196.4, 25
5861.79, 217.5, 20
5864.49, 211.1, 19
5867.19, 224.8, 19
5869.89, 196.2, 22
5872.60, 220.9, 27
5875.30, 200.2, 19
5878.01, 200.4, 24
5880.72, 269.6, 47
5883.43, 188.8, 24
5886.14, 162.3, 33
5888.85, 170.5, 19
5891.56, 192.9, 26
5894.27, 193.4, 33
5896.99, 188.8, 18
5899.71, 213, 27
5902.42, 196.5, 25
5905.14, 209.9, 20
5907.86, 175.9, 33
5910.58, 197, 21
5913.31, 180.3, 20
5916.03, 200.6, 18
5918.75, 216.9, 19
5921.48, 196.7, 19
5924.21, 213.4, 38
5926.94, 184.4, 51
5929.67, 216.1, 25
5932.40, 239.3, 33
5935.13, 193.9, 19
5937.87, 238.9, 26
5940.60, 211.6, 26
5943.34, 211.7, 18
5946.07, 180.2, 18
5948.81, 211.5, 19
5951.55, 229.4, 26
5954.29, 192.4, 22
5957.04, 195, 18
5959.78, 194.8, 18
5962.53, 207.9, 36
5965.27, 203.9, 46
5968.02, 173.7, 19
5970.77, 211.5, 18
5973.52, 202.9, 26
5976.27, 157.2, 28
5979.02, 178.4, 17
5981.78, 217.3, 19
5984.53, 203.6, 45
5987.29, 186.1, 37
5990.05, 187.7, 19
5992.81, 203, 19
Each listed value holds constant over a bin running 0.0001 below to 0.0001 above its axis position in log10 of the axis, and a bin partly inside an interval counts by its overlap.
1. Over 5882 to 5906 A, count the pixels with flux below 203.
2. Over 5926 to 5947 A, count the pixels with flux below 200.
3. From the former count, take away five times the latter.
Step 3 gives -8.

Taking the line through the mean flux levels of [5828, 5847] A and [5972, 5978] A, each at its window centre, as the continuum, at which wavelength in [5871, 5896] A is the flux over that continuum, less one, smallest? 5886.14 A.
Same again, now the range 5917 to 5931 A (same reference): 5926.94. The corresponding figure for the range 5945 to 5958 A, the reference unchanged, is 5946.07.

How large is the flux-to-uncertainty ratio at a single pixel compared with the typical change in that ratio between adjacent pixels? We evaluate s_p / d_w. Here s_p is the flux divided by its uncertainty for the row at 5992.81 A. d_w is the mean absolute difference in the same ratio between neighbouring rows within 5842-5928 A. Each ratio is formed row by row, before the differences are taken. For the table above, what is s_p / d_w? 4.6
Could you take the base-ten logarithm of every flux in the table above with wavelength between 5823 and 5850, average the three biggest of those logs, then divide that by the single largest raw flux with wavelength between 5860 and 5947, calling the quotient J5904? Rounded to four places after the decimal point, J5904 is 0.0089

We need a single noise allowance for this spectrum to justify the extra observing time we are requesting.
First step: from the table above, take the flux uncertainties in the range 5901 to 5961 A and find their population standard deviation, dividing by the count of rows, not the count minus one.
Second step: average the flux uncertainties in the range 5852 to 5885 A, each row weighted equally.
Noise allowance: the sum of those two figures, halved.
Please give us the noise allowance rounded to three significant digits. 17.1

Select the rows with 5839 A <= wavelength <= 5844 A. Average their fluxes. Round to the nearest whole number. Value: 219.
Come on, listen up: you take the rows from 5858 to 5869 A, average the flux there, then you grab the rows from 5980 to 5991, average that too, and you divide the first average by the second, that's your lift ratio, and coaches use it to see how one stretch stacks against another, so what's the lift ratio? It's 1.07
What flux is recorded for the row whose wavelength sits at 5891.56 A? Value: 192.9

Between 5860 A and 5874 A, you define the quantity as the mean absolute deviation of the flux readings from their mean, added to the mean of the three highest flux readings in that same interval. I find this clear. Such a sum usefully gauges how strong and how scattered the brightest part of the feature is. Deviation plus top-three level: 229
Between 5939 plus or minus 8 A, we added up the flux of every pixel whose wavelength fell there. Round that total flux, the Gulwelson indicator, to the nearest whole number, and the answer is 1276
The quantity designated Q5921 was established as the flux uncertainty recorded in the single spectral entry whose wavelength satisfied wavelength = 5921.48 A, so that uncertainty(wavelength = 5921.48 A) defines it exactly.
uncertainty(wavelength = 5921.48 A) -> 19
